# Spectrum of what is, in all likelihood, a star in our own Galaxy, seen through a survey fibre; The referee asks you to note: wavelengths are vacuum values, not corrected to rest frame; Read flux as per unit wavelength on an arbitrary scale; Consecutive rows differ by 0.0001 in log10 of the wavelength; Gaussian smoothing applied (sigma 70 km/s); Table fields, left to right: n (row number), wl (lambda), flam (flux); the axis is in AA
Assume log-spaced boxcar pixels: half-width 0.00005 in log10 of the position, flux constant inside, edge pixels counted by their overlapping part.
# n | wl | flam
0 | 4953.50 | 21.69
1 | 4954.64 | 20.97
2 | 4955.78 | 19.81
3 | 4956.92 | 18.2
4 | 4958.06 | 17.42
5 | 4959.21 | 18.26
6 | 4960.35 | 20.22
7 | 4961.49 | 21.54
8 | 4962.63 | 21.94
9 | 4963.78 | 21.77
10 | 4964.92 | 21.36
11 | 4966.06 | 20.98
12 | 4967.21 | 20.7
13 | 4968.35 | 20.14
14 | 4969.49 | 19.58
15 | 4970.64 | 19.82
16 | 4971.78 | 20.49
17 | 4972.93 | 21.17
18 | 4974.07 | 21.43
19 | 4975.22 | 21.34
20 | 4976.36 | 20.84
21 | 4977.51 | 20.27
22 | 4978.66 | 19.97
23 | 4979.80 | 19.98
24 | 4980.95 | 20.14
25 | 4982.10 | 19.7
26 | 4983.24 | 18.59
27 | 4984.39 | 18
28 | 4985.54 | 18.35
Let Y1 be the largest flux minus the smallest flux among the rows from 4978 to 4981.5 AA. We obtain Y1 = 0.2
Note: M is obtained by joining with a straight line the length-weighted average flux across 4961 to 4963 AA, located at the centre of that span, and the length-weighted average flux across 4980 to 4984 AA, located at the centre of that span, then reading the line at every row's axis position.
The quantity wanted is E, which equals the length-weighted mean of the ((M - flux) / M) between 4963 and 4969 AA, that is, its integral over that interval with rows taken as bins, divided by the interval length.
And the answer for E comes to 0.014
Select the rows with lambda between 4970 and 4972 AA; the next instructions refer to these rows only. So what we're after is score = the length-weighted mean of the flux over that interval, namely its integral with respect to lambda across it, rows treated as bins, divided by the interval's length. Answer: 20.1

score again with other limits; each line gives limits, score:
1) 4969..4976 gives 20.7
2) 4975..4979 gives 20.6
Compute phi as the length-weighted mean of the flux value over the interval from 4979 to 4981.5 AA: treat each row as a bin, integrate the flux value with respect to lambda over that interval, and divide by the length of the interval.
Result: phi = 20.1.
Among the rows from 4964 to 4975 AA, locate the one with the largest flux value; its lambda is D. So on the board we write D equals 4974.07 AA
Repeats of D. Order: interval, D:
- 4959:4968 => 4962.63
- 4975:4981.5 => 4975.22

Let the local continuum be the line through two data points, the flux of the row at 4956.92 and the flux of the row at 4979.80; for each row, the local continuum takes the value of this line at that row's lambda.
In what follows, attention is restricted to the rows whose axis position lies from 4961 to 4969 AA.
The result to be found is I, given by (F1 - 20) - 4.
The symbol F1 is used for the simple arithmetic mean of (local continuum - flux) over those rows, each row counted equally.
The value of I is -26.4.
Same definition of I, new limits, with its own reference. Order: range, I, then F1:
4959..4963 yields -26.0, -2.0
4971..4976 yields -25.6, -1.6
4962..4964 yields -27.2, -3.2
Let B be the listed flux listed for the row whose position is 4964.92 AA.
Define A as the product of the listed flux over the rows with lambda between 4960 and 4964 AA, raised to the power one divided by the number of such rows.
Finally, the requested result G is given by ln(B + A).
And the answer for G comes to 3.75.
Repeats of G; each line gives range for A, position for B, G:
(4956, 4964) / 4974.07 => 3.72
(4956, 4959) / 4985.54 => 3.59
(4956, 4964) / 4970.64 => 3.68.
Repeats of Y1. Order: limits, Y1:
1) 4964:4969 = 1.2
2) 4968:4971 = 0.6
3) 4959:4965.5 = 3.7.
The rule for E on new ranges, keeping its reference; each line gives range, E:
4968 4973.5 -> 0.024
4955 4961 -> 0.149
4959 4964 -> 0.044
